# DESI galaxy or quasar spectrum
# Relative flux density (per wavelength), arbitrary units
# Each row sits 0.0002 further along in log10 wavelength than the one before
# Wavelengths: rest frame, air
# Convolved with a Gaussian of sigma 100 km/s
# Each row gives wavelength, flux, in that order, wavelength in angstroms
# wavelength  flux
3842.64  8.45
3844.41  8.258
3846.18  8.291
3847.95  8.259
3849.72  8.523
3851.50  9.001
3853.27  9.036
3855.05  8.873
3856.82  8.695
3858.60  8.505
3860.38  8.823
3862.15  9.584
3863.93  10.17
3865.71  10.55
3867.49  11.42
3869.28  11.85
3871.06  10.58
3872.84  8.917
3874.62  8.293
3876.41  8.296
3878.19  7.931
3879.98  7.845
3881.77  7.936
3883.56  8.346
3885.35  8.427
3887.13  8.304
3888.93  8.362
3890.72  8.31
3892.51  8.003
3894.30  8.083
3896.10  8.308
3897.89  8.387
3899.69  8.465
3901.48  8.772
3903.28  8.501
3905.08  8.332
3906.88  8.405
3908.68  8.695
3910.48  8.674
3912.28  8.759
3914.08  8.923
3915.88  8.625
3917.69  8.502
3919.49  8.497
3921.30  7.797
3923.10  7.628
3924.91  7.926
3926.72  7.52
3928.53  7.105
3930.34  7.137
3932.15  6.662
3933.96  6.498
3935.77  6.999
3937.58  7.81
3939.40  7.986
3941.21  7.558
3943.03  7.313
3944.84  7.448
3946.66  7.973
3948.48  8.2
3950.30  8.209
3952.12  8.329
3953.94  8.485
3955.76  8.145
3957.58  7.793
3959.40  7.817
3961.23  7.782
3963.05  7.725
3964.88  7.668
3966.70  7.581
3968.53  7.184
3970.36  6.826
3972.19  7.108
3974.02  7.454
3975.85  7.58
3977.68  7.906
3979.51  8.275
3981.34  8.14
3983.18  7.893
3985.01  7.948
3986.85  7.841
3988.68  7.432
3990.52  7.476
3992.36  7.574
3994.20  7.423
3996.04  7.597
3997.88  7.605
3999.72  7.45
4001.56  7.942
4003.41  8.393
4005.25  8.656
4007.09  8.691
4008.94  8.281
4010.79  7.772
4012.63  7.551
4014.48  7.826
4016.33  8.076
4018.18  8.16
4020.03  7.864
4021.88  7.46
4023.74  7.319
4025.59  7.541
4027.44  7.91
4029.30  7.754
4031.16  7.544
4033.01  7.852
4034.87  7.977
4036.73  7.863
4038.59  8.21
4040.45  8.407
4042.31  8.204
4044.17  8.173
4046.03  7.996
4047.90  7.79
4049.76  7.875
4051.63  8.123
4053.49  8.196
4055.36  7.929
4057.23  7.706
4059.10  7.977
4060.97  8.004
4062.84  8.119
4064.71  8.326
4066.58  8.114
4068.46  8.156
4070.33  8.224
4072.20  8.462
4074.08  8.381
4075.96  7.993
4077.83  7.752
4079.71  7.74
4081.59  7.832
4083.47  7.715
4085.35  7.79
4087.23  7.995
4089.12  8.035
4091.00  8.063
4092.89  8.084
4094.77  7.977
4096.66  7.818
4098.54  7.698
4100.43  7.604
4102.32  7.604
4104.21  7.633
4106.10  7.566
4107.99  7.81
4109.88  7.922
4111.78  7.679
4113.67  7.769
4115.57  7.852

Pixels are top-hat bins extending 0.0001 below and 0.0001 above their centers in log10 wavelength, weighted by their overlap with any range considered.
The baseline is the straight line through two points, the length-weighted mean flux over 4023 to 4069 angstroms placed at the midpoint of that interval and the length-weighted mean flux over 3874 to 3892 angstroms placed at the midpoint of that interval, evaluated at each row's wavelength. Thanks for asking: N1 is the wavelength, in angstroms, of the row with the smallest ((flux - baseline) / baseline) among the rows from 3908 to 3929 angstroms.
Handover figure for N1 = 3928.53 angstroms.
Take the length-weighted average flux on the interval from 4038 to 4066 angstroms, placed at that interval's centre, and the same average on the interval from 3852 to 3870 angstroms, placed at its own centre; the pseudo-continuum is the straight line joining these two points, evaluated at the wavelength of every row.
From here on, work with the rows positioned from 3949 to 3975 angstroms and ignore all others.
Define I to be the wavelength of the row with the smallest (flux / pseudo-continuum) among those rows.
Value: 3970.36 angstroms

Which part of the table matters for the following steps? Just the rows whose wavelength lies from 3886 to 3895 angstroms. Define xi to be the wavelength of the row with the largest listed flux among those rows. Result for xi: 3888.93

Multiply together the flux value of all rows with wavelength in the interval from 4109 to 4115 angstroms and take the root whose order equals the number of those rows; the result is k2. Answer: 7.79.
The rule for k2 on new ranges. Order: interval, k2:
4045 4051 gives 7.89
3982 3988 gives 7.89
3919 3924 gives 7.97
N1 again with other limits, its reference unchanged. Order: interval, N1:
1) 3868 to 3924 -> 3923.10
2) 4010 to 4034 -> 4023.74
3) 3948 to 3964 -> 3963.05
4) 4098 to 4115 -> 4106.10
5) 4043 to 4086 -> 4057.23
